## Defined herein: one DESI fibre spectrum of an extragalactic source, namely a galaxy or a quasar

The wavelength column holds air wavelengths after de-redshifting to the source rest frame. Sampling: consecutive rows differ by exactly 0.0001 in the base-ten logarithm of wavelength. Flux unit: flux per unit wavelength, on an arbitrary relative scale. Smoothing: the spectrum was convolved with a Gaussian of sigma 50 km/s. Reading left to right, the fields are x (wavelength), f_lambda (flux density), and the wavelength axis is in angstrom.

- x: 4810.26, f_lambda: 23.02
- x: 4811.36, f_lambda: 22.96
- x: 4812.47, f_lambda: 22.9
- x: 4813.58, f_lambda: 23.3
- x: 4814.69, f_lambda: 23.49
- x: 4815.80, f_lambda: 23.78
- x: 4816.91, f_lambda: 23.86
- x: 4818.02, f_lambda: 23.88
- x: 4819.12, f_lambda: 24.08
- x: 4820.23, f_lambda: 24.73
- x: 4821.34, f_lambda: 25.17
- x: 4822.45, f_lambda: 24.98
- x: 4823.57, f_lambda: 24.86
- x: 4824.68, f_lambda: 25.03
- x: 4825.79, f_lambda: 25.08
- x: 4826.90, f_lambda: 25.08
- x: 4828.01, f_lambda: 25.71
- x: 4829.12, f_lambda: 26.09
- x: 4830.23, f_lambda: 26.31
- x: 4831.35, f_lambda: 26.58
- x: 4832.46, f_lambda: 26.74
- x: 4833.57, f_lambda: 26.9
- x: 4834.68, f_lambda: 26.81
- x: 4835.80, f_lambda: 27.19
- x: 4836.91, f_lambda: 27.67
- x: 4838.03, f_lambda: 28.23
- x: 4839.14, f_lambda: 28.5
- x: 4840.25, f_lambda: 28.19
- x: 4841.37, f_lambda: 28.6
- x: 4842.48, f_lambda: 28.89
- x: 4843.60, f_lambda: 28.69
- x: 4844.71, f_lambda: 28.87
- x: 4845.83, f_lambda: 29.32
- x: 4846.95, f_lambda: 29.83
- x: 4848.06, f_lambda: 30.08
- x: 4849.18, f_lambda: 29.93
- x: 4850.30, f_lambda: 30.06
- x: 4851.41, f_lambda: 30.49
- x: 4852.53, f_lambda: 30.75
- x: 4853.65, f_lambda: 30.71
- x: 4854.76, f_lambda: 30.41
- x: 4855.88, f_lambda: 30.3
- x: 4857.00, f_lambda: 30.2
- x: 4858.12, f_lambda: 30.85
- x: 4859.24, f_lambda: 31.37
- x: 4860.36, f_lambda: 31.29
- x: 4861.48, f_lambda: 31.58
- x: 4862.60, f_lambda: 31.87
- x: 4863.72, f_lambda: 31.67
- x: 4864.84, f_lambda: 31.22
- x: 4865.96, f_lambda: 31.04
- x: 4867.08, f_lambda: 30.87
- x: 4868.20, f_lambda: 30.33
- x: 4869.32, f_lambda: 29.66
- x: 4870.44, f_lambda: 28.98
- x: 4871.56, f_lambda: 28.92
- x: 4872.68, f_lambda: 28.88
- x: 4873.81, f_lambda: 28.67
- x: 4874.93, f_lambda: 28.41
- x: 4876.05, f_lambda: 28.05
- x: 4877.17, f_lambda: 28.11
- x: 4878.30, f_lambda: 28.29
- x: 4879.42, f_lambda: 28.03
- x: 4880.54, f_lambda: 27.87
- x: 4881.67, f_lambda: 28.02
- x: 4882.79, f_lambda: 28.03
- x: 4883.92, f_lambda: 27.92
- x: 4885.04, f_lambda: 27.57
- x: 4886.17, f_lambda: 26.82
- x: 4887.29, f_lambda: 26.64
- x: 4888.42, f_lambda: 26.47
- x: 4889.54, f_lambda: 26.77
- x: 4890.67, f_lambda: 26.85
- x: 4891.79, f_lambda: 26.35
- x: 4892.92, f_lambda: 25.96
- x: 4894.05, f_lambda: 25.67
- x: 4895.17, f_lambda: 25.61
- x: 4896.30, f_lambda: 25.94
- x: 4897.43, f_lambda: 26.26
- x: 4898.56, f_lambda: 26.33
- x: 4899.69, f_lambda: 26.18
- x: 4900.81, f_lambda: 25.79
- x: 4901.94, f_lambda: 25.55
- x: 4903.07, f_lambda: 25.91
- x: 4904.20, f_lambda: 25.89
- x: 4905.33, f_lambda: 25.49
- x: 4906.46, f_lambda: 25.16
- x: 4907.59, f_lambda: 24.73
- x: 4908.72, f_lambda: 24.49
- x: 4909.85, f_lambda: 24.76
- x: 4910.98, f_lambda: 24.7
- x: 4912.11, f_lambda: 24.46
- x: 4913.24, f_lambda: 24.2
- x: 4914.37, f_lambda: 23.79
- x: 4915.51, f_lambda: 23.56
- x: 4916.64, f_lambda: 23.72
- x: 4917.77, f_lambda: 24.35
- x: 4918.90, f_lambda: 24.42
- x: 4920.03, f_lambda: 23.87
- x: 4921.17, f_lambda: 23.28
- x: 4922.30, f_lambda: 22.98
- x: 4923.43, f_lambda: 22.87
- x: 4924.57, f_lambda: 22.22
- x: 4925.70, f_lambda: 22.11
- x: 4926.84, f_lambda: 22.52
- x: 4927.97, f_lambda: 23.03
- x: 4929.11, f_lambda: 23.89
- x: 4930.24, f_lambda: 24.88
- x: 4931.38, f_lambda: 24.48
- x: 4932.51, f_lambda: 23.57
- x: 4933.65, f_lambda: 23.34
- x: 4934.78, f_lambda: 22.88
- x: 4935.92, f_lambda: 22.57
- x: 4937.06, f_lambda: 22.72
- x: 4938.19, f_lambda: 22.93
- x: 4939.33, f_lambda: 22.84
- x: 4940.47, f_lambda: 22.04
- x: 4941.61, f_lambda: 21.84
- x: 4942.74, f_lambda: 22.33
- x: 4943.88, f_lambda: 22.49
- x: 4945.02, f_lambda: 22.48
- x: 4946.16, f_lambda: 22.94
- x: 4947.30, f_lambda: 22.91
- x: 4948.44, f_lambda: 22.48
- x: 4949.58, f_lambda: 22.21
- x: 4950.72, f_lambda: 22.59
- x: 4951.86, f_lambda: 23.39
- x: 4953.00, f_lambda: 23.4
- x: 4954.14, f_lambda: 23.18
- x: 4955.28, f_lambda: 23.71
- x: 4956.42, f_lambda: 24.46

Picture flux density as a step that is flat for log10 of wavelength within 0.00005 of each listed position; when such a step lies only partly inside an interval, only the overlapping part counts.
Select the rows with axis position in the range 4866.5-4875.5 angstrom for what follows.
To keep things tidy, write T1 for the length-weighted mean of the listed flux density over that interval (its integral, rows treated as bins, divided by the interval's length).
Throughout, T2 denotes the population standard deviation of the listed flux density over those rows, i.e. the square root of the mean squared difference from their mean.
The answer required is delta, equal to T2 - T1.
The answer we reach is -28.5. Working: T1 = 29.4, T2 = 0.81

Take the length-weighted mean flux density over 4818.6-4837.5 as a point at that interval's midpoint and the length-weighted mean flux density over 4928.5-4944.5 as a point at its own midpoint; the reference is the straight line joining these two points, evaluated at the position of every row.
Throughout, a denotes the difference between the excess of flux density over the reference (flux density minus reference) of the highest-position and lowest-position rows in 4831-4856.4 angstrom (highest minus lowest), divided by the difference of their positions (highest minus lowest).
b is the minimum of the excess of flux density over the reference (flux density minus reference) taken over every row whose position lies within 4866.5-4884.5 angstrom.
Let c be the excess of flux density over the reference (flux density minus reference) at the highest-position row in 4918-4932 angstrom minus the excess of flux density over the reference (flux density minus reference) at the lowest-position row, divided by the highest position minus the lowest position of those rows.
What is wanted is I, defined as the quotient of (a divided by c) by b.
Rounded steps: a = 0.18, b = 3.4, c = 0.03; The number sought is 1.7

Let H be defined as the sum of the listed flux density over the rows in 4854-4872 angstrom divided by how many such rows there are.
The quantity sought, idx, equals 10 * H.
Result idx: 307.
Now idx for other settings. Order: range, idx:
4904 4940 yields 238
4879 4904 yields 267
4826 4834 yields 262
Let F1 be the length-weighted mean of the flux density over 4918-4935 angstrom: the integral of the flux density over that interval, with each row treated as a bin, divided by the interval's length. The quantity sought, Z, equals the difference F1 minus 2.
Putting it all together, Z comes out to 21.4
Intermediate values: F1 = 23.4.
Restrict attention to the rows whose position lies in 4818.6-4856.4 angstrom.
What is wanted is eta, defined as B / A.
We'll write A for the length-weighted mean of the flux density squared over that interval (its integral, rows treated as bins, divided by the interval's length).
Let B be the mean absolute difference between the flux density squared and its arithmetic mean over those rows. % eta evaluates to 0.133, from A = 770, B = 102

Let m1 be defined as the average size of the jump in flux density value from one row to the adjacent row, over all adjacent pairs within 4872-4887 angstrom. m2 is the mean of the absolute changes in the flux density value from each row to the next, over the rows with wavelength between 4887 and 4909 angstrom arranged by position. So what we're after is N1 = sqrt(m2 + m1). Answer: 0.711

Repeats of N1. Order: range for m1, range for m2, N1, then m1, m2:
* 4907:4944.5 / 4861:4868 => 0.797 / 0.38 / 0.258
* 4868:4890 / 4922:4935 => 0.880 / 0.26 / 0.513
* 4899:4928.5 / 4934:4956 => 0.792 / 0.32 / 0.308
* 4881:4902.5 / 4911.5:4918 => 0.774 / 0.26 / 0.338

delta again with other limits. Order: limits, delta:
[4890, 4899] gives -25.7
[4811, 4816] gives -22.9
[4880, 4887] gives -27.2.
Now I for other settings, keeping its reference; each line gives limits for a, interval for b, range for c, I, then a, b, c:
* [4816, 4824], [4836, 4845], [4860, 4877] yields -0.5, 0.18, 2.1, -0.18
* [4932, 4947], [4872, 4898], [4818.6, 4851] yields -0.1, -0.02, 1.5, 0.22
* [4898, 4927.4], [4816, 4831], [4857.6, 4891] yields -0.5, -0.11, -2.2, -0.10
